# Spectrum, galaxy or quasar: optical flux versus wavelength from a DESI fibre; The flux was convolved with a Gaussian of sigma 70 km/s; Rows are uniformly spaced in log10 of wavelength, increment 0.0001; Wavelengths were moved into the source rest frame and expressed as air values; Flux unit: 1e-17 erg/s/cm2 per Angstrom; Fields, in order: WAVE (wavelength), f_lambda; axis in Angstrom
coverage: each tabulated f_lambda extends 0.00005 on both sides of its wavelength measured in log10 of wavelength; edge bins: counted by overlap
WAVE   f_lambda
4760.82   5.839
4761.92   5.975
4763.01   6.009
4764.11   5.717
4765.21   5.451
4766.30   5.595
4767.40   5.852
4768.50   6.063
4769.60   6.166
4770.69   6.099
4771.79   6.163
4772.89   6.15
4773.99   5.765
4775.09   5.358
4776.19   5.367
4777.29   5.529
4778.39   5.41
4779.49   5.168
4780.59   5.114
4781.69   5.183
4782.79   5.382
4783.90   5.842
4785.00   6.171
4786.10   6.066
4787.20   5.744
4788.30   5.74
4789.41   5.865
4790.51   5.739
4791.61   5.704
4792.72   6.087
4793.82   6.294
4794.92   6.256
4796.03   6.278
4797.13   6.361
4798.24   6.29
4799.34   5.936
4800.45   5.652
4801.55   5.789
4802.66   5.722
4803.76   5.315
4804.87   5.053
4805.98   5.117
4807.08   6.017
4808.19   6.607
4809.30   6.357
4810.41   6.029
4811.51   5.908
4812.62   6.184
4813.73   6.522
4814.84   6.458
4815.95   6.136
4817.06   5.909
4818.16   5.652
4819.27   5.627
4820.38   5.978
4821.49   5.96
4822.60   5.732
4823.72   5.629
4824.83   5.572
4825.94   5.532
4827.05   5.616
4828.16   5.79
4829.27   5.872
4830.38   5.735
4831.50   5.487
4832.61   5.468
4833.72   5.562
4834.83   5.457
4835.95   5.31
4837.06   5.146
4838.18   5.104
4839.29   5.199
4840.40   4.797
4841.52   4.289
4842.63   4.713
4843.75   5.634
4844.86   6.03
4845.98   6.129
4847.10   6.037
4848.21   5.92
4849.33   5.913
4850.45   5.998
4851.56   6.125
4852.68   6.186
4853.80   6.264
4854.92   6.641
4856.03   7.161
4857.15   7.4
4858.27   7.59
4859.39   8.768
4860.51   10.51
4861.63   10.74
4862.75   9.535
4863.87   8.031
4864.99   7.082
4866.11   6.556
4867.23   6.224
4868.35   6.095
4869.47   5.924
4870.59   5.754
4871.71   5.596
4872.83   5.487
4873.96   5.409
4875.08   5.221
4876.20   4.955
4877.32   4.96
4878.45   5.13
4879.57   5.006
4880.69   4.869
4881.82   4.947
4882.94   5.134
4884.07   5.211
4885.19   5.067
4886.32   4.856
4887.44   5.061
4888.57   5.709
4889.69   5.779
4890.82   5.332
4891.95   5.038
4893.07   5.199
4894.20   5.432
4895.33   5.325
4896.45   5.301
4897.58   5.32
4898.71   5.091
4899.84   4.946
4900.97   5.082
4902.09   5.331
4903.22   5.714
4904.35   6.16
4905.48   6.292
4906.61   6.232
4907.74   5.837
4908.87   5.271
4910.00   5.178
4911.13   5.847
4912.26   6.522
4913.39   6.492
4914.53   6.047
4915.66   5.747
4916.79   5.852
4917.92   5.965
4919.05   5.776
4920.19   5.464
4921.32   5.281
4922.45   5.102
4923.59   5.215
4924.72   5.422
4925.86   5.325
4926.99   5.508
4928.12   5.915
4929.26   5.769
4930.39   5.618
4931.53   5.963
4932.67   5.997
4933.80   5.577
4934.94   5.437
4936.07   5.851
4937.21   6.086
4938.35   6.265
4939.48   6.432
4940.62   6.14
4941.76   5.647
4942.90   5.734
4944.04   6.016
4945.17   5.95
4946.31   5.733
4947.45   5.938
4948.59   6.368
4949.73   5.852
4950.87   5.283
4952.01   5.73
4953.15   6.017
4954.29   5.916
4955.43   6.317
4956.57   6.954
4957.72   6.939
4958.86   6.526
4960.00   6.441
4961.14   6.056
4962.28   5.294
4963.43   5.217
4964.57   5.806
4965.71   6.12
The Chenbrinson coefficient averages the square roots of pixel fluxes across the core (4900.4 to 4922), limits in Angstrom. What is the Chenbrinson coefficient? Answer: 2.41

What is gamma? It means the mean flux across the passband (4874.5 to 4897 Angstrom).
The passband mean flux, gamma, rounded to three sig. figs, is 5.18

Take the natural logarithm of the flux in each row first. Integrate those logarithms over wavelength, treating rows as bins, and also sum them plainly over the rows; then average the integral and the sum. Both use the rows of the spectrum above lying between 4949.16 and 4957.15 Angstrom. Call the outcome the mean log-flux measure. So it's 13.4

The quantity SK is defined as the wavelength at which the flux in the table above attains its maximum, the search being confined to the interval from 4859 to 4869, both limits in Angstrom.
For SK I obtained 4861.63 Angstrom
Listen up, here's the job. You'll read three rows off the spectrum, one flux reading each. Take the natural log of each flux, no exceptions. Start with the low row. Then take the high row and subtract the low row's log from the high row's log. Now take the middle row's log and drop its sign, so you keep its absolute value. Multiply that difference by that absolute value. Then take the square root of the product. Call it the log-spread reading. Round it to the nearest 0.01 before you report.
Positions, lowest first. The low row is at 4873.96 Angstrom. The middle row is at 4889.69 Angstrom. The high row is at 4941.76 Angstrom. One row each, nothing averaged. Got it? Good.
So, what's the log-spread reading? 0.27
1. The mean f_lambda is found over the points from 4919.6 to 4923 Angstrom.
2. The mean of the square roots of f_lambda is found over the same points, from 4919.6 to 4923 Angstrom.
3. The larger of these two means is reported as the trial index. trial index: 5.28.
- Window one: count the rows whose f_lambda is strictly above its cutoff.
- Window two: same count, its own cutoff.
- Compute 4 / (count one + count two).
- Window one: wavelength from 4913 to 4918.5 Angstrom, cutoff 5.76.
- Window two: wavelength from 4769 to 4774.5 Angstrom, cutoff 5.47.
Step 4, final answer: 0.44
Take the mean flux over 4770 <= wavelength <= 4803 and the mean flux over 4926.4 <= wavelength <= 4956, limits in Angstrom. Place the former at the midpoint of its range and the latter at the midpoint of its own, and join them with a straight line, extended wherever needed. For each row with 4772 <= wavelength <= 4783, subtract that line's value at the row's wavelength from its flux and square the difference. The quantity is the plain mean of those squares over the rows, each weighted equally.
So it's 0.22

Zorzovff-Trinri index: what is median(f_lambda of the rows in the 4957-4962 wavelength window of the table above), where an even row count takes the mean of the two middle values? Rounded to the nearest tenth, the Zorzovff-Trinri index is 6.5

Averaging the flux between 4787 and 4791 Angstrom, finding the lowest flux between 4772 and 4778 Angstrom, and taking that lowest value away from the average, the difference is 0.41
